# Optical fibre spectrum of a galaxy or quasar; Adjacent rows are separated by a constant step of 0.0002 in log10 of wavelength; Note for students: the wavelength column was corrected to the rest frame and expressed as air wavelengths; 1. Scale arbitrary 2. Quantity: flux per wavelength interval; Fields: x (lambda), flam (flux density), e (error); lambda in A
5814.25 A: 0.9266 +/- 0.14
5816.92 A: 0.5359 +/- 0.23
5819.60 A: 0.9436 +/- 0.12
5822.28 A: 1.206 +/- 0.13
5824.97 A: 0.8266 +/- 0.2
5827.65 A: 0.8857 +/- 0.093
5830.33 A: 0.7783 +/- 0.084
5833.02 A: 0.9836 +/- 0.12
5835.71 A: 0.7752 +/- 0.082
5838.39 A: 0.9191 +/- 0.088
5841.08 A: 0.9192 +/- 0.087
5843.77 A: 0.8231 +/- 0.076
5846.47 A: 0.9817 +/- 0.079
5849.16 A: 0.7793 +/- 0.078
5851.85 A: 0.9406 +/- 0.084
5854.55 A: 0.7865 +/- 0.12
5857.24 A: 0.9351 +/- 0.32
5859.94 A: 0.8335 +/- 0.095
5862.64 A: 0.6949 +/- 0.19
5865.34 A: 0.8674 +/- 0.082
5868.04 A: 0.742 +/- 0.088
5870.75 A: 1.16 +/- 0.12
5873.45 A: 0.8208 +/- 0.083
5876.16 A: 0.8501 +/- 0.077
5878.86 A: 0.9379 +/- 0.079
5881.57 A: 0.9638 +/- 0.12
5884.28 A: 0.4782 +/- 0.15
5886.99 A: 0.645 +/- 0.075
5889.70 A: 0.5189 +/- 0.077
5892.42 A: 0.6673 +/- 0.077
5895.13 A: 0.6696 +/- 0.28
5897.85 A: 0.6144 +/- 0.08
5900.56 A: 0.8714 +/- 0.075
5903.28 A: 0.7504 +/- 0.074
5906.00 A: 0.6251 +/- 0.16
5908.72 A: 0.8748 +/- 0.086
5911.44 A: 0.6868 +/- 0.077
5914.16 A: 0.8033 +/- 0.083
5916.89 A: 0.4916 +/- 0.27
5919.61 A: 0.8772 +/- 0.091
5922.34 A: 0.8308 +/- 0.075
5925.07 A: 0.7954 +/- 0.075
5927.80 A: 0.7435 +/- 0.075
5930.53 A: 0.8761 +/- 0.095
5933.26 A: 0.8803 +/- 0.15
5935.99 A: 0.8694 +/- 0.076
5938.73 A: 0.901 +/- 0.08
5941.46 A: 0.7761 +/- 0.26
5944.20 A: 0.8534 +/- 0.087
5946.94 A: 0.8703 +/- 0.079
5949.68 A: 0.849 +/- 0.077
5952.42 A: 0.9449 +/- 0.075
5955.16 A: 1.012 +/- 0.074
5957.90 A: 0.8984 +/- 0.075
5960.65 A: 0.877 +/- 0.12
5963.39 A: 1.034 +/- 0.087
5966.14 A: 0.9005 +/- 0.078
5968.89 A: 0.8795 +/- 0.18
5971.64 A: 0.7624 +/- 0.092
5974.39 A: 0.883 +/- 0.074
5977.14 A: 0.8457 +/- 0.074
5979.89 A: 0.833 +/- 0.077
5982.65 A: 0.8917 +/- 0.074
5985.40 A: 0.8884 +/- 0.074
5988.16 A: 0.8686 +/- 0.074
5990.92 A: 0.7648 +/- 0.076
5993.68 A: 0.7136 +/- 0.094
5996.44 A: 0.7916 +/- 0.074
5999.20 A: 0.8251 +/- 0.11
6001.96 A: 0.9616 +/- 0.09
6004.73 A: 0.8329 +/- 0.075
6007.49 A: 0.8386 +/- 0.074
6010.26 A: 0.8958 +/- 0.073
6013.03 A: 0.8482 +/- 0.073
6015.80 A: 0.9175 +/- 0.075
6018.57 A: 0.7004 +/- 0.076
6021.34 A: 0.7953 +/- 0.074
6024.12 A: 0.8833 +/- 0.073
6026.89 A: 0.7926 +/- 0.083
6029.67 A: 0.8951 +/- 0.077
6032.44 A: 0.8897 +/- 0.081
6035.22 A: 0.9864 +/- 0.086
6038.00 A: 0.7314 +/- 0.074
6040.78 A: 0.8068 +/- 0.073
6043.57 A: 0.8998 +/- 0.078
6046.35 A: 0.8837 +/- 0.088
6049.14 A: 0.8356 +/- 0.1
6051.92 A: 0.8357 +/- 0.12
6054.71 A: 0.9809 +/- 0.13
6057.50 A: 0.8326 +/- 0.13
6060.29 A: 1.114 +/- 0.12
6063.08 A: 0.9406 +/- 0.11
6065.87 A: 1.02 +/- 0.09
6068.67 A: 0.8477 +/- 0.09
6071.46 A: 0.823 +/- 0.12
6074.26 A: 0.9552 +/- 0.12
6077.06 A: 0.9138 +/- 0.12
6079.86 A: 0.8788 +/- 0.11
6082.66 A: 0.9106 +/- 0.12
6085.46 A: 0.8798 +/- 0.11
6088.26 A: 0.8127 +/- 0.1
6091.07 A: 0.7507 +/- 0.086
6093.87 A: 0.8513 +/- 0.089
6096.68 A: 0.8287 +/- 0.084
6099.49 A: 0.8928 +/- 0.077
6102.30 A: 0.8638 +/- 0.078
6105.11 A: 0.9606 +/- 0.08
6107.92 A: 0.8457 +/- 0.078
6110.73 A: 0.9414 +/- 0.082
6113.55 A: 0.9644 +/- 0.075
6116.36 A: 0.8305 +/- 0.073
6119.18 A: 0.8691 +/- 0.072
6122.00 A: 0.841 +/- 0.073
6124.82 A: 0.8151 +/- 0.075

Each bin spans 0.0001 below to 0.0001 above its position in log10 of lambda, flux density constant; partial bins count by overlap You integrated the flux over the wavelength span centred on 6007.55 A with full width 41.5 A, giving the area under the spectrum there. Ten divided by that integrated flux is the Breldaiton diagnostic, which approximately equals 0.291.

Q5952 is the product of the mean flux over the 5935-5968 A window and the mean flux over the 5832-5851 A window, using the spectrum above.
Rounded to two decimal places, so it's 0.79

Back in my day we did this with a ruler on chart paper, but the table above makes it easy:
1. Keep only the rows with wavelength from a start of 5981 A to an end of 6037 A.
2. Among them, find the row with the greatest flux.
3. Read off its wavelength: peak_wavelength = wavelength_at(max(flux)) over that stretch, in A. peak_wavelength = 6035.22 A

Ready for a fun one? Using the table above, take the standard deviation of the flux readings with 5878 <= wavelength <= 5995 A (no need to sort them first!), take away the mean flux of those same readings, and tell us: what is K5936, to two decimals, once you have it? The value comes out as -0.68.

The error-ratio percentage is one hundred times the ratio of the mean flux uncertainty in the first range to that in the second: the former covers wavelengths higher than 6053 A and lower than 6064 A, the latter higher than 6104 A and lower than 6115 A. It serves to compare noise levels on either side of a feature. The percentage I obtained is 156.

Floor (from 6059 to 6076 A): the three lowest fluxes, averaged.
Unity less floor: 0.13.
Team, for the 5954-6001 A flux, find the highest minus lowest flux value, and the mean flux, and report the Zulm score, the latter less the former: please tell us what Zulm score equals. 0.54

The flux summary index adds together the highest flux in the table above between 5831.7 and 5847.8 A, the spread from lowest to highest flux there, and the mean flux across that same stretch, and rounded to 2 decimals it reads 2.09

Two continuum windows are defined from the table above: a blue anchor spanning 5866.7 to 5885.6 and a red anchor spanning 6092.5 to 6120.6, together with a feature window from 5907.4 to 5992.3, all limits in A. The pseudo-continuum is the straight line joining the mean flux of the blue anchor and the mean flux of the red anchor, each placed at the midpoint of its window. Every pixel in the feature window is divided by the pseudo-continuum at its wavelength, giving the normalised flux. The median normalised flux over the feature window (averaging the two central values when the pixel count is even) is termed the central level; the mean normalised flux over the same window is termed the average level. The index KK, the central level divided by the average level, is 1.03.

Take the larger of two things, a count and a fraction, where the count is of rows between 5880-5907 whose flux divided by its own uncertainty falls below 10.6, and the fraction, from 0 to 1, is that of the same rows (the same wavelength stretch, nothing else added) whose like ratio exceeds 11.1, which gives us 9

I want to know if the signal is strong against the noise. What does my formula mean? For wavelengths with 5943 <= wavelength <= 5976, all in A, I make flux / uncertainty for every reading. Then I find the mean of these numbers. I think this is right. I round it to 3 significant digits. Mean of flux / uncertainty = 10.5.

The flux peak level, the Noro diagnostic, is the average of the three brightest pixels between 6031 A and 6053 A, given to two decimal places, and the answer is 0.93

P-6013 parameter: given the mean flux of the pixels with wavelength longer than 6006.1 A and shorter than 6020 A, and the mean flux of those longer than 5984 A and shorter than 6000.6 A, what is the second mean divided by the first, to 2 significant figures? 0.96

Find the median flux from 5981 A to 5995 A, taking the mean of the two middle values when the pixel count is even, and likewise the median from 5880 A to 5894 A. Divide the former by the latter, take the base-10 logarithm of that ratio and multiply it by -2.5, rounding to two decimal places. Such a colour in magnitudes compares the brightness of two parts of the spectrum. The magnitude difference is -0.32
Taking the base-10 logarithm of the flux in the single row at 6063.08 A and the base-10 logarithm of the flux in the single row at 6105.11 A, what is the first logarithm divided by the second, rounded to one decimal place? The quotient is 1.5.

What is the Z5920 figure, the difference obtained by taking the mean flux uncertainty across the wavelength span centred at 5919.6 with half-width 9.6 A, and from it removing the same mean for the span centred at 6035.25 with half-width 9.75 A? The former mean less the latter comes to 0.03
